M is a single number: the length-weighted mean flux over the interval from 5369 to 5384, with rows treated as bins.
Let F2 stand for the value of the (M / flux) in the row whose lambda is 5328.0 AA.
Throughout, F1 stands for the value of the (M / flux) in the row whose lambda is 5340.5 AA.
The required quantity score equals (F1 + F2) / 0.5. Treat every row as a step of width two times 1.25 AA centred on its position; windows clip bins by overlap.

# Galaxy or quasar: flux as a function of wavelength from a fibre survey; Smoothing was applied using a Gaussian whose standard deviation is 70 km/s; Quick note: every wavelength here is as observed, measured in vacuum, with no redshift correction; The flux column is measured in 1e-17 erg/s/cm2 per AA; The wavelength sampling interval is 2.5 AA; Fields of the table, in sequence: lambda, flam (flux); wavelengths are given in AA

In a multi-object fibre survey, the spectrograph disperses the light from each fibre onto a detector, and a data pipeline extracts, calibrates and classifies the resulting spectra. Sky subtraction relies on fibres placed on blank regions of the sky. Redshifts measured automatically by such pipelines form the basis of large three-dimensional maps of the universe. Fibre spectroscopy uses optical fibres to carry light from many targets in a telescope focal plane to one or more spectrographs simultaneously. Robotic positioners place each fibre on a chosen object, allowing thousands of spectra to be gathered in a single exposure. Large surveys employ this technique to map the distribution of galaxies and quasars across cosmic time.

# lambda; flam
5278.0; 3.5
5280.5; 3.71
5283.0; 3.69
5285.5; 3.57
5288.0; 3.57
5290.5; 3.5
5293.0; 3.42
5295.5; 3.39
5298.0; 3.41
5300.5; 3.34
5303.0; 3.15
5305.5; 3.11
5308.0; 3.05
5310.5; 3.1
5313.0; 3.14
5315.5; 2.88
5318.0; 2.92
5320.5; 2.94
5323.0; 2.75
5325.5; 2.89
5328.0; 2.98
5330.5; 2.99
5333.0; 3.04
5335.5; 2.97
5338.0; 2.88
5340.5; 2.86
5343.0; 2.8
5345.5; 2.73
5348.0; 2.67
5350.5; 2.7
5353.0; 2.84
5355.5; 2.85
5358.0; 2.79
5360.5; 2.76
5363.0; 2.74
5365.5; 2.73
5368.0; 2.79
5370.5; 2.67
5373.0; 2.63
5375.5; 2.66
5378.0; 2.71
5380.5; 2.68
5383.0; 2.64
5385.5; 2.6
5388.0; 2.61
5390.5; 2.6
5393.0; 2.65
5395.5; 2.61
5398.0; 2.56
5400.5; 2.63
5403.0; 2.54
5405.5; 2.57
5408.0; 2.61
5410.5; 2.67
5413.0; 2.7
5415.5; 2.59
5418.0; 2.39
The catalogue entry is 3.66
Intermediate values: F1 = 0.93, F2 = 0.90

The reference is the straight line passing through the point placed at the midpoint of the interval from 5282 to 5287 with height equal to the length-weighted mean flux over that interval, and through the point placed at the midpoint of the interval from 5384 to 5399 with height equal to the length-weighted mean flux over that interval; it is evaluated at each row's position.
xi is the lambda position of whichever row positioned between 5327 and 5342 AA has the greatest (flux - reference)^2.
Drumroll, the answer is 5338.0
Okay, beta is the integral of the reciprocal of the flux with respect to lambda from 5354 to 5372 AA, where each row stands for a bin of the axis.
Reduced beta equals 6.5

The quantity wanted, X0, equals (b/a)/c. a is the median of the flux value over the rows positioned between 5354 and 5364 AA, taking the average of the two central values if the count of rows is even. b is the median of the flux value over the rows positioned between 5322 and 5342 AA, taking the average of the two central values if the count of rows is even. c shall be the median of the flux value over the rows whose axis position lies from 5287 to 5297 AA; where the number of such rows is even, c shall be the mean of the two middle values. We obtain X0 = 0.305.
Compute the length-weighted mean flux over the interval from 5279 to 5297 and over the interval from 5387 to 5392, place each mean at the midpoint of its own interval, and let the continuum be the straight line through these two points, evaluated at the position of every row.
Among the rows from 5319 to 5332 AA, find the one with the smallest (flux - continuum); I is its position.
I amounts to 5323.0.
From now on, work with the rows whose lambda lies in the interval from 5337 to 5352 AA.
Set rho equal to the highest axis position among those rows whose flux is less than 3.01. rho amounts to 5350.5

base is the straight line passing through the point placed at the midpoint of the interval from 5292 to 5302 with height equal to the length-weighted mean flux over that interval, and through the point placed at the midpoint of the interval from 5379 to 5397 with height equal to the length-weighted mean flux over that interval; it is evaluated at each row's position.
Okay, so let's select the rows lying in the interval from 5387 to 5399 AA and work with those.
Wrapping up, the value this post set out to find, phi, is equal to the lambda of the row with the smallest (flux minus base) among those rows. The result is 5388.0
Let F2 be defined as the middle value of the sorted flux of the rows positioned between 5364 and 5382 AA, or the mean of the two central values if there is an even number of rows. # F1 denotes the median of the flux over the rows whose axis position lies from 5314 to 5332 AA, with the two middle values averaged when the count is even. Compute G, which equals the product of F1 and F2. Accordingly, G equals 7.83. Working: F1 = 2.92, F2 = 2.68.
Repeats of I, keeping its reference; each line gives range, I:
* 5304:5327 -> 5323.0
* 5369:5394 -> 5373.0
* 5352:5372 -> 5360.5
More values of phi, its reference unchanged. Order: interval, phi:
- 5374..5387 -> 5375.5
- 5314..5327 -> 5323.0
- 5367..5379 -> 5373.0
